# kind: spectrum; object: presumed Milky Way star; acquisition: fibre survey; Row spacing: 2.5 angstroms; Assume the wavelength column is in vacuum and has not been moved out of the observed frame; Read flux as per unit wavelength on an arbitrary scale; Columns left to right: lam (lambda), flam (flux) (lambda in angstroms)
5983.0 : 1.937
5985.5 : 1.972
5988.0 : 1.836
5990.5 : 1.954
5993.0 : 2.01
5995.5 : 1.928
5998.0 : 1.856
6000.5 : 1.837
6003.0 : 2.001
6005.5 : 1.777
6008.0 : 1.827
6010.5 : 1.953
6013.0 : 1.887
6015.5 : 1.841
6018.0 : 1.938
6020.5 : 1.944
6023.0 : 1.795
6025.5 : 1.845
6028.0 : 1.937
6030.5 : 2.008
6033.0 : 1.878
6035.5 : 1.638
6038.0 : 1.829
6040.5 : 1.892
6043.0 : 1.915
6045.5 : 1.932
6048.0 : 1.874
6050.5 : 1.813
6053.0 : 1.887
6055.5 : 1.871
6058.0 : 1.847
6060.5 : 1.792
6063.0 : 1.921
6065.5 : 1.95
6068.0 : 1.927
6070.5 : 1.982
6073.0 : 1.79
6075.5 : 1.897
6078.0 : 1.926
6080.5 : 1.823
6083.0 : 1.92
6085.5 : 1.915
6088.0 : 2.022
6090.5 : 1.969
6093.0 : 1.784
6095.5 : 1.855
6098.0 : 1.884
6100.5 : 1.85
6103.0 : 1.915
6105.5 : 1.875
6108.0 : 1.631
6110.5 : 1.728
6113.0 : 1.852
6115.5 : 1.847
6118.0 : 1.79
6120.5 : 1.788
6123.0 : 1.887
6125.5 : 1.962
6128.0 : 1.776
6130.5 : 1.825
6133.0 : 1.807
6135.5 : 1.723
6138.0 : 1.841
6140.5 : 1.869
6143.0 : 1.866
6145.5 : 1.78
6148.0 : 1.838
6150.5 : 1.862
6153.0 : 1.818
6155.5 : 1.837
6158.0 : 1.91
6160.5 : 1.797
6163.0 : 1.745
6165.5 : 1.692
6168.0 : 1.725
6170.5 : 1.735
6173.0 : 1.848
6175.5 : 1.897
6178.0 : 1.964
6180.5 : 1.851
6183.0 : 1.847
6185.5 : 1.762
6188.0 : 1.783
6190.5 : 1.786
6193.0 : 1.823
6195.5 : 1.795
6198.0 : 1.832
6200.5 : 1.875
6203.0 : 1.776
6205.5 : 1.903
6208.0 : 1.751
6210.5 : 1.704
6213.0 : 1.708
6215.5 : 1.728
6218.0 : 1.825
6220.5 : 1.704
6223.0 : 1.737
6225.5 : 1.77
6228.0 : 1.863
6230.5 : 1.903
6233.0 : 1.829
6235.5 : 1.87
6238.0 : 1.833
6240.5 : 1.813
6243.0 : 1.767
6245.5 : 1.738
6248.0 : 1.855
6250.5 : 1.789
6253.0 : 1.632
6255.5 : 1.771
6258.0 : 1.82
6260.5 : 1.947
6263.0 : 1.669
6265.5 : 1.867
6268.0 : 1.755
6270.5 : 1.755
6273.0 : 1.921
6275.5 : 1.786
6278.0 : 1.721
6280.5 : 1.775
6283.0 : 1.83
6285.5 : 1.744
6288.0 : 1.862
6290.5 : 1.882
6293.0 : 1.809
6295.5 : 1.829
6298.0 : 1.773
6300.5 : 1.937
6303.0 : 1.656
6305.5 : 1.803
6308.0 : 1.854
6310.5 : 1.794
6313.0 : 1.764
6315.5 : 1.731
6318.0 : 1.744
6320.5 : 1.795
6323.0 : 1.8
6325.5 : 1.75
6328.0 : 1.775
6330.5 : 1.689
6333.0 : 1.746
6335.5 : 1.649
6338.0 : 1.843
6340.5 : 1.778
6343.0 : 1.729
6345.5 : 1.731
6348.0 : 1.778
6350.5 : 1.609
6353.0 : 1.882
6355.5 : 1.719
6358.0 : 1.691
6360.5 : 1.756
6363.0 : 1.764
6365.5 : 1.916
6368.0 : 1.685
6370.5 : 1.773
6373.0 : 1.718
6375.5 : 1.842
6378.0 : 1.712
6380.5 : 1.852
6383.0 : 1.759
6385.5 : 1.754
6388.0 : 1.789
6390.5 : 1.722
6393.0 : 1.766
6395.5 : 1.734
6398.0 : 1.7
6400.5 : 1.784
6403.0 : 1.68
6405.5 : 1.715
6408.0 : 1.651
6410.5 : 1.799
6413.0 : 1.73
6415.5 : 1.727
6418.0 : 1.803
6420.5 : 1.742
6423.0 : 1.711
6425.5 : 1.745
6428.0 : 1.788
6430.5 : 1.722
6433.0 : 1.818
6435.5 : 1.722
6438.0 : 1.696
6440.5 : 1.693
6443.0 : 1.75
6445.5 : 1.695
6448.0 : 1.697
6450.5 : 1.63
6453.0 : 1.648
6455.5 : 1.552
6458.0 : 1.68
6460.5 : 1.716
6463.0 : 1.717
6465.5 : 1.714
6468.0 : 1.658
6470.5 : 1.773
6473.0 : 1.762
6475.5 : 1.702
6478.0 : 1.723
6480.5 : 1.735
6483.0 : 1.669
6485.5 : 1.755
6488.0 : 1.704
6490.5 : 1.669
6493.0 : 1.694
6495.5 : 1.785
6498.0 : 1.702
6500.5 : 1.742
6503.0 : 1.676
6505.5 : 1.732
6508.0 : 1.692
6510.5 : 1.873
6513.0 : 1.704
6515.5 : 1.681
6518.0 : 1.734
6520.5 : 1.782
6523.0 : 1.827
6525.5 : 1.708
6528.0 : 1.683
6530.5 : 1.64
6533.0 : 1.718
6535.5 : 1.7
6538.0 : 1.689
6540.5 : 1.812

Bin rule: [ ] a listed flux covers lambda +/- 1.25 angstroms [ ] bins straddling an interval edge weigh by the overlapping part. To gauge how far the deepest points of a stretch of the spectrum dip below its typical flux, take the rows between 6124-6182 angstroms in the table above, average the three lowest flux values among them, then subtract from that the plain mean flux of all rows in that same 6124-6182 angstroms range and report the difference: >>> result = -0.11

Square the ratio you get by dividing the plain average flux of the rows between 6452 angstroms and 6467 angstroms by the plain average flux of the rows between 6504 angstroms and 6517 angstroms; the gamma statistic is 0.93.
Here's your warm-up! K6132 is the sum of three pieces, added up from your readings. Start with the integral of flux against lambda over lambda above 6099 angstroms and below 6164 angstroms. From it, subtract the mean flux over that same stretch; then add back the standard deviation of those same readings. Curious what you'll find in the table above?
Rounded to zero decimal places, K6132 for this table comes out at 117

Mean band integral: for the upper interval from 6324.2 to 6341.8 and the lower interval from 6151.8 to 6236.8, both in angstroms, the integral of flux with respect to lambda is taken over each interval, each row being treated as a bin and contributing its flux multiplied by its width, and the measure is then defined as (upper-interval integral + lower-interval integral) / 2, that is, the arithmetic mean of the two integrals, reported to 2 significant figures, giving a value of 92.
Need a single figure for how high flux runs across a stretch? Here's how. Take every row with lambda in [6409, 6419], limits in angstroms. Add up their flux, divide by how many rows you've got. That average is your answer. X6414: 1.76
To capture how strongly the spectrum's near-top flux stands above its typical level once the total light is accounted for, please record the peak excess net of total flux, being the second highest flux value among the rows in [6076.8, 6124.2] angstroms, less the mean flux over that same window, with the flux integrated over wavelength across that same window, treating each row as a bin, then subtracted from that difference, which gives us -88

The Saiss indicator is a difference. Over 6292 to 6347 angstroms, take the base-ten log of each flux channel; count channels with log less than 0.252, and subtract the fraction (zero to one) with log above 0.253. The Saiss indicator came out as 13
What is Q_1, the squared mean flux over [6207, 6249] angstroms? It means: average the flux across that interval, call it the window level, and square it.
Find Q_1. 3.20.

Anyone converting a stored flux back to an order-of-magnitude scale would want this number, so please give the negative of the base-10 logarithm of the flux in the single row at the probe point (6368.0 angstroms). -0.227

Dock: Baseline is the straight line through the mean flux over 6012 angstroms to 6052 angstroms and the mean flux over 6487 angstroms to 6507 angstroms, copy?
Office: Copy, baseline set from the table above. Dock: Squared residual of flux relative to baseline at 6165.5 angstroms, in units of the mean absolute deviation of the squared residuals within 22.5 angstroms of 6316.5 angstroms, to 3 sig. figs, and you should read 3.62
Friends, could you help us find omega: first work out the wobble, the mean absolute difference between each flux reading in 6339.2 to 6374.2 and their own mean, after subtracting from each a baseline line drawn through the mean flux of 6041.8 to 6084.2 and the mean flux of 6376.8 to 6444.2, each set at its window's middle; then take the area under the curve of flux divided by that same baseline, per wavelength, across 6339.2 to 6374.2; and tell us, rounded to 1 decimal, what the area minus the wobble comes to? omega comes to 34.7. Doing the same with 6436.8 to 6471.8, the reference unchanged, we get 34.2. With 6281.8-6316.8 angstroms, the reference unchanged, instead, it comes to 35.3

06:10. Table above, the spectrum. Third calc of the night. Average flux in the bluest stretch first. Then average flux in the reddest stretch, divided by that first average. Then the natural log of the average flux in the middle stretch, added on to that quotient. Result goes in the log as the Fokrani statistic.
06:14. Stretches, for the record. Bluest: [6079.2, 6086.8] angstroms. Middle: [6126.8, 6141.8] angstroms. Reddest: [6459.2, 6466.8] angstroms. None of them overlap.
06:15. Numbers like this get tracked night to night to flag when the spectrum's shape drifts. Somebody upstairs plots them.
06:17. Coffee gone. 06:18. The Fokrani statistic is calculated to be 1.50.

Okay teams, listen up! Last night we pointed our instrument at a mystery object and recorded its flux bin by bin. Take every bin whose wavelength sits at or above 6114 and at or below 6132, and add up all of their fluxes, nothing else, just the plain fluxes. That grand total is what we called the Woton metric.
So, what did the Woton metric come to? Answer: 12.9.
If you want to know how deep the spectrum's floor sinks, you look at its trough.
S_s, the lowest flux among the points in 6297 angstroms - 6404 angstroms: 1.609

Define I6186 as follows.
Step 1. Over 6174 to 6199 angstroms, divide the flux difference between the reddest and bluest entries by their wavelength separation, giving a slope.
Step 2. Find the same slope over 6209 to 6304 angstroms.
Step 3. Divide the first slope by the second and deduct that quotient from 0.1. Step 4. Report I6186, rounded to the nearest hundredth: -5.47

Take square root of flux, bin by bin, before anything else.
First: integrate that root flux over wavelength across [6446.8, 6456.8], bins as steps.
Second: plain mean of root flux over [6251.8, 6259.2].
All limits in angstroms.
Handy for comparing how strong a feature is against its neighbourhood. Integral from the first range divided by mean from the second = 9.7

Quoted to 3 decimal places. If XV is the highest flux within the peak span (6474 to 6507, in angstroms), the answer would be 1.785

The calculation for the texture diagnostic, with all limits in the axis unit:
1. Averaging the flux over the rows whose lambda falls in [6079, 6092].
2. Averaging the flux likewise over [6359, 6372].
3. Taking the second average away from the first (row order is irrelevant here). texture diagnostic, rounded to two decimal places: 0.15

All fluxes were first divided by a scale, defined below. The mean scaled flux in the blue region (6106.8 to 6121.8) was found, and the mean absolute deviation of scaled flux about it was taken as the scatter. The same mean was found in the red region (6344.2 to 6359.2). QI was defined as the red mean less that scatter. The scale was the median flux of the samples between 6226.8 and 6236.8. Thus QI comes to 0.896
